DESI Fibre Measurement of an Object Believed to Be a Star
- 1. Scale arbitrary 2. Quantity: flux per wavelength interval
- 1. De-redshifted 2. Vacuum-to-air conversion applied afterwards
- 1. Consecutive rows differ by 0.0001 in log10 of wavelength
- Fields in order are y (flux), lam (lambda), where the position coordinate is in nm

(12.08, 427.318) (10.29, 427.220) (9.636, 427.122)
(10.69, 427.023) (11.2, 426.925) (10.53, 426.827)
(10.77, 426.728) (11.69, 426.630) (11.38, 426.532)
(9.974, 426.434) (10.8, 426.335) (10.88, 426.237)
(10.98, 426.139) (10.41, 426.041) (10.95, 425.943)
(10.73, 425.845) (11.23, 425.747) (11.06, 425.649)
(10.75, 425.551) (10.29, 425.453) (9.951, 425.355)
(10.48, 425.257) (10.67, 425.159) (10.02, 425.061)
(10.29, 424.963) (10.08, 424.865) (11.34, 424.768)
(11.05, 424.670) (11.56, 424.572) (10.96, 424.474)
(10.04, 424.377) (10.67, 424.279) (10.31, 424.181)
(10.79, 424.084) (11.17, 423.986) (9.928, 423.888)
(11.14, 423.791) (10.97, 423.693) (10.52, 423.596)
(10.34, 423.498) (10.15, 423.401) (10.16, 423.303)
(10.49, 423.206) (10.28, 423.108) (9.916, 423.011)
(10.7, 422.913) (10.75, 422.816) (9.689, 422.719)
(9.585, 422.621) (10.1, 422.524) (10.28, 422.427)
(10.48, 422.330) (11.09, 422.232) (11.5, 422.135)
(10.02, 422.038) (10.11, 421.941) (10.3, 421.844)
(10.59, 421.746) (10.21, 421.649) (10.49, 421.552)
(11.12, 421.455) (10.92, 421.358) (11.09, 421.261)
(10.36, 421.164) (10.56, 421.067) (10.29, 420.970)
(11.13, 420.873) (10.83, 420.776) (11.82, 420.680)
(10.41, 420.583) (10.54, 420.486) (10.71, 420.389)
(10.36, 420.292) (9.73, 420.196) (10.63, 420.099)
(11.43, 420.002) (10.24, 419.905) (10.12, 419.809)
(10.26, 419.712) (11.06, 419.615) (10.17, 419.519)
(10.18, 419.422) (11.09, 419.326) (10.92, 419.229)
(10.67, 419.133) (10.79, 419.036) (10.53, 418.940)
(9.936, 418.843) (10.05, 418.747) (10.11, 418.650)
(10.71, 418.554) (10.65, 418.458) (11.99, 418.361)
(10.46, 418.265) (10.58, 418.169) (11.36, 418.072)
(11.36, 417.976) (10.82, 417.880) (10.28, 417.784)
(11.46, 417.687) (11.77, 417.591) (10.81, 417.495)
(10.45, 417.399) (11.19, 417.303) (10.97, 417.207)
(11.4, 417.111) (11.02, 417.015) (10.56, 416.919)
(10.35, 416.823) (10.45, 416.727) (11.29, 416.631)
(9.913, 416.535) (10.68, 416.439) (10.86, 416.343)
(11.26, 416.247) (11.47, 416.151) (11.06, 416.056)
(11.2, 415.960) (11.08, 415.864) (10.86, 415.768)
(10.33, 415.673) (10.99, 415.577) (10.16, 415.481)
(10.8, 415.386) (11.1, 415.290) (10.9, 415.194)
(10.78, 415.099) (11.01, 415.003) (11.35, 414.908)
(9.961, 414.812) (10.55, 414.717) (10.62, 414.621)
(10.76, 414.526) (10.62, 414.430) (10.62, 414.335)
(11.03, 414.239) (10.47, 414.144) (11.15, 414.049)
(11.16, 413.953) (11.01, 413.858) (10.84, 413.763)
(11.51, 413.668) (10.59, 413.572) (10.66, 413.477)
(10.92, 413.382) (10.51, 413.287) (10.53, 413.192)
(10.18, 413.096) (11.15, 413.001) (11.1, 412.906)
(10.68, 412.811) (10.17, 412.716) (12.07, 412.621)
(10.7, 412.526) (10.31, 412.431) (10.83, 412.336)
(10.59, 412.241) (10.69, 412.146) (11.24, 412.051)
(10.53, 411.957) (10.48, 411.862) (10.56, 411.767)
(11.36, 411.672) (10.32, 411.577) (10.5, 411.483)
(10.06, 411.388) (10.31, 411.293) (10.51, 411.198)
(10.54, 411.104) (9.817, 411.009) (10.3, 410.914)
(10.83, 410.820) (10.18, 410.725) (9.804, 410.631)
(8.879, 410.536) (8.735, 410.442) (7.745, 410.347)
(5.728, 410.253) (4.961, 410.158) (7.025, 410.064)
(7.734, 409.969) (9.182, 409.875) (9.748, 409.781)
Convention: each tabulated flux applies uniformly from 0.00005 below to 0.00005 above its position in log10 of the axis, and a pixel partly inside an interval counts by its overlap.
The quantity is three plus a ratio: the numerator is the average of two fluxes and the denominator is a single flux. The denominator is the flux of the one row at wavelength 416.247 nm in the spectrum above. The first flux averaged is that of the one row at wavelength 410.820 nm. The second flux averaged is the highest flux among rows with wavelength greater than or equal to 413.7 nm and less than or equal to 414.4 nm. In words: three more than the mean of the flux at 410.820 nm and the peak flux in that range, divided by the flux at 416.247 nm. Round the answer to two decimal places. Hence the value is 3.98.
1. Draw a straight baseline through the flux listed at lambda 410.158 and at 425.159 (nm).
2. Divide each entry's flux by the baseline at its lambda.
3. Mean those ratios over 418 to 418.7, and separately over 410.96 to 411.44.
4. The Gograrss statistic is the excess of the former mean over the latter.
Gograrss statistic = -0.57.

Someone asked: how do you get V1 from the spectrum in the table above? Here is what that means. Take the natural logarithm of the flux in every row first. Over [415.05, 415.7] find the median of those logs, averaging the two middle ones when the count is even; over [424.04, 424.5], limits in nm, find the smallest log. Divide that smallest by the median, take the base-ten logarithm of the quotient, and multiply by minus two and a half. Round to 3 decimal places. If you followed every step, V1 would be 0.034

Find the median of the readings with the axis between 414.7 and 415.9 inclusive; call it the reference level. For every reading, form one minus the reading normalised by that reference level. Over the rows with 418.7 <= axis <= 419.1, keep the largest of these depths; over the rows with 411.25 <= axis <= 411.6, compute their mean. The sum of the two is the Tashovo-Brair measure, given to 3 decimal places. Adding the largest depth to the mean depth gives 0.137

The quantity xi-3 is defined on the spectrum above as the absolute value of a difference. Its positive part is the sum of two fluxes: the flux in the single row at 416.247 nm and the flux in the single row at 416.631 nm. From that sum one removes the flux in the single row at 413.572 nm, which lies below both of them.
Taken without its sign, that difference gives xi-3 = 12.0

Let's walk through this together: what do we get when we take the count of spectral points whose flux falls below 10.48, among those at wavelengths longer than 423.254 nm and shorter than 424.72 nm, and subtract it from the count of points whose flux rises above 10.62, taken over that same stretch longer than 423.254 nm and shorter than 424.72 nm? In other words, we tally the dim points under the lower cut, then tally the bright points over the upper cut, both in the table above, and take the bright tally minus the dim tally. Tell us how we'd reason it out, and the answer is 2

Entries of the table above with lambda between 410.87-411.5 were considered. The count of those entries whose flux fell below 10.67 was 7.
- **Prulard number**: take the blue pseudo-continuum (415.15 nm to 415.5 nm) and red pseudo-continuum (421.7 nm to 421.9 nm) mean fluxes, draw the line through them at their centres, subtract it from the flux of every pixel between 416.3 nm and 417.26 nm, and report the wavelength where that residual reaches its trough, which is 416.535 nm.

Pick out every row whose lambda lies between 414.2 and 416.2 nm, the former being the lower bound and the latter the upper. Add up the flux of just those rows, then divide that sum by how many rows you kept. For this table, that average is 10.8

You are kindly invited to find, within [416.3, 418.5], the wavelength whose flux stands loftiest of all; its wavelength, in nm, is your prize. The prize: 418.361 nm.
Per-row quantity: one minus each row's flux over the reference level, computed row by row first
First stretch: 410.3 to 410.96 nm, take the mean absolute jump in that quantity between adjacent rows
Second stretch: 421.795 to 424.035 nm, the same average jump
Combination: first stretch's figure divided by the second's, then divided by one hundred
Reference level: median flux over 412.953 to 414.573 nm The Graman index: 0.013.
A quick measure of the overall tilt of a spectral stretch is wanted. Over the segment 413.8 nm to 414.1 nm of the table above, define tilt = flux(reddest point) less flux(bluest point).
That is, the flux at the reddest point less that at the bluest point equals 0.14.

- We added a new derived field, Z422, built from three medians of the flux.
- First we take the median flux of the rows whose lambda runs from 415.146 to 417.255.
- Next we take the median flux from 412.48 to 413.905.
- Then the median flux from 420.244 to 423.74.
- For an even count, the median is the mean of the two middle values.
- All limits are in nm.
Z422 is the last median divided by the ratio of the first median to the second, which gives 10.3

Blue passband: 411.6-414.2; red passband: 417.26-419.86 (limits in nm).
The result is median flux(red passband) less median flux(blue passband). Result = 0.0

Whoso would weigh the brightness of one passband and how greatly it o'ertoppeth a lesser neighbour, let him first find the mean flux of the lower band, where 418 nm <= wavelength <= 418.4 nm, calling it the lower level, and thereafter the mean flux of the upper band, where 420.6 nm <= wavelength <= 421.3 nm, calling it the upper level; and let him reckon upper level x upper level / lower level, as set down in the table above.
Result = 10.6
